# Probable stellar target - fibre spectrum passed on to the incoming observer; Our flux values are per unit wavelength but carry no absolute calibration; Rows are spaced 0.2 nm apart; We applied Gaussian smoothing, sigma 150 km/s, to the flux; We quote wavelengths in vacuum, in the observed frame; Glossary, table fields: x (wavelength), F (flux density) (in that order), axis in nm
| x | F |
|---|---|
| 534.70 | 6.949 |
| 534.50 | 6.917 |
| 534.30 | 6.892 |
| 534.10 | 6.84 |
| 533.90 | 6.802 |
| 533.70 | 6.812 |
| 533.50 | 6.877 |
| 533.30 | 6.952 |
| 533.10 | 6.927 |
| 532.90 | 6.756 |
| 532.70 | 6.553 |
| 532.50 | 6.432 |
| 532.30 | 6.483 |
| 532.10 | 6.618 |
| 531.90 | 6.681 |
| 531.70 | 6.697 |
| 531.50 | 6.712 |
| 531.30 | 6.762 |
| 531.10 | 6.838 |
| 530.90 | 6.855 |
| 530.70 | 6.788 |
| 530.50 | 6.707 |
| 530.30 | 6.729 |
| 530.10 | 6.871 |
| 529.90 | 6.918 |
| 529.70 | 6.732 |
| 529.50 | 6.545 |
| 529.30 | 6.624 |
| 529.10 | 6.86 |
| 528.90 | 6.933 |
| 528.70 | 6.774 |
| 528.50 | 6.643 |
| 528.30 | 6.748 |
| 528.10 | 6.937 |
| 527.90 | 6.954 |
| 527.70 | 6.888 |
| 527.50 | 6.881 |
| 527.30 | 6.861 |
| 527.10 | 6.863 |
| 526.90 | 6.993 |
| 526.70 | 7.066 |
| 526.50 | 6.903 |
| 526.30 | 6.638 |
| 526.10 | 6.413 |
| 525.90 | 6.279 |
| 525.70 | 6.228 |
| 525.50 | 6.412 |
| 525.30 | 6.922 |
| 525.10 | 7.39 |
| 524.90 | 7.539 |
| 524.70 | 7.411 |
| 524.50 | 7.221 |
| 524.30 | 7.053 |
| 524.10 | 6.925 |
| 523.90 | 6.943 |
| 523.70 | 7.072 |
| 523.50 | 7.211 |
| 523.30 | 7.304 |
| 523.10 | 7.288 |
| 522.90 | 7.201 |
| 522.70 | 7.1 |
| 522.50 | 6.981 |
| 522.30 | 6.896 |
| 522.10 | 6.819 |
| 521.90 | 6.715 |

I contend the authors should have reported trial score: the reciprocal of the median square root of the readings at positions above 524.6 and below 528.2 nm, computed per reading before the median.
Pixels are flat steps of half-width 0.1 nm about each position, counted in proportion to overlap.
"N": 0.381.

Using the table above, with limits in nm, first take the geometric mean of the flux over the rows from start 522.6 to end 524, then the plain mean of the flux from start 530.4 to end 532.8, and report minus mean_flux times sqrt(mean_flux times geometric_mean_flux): -46.2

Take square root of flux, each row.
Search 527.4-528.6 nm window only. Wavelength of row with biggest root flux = 527.90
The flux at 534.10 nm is 6.84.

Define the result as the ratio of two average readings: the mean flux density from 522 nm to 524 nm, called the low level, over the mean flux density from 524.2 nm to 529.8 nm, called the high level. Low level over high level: 1.03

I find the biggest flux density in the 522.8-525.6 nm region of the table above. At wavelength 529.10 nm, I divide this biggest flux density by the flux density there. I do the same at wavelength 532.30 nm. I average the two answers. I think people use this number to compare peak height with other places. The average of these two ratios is 1.13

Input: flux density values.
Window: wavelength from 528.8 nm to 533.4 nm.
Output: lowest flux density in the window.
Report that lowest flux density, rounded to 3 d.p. 6.432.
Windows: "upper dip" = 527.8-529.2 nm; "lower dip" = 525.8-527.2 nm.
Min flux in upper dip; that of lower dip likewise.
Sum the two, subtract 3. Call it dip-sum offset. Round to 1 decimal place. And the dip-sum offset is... 9.9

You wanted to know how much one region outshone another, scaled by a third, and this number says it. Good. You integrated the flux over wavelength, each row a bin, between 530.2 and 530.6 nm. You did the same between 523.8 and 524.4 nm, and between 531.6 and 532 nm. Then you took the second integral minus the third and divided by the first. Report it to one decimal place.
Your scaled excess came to 0.6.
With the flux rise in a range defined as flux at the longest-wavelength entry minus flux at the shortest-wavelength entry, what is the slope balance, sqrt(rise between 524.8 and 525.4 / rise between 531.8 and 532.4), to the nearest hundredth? 1.77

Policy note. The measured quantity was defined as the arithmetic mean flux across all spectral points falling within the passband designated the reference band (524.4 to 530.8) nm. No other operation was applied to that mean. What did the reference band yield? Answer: 6.83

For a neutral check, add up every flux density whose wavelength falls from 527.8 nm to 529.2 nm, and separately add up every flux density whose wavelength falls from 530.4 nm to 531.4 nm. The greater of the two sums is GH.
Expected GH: 48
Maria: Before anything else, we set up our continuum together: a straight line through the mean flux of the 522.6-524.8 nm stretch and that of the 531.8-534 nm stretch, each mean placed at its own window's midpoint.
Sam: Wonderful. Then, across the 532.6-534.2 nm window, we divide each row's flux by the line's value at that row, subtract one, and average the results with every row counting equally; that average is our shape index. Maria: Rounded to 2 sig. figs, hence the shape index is 0.018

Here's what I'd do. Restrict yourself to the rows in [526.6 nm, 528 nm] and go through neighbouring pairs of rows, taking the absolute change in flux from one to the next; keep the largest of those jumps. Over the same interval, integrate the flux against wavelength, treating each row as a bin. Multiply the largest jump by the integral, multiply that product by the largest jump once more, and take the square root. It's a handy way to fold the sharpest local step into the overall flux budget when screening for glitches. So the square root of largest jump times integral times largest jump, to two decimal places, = 0.40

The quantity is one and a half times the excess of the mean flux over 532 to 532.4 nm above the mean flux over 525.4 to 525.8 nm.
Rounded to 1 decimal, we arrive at 0.3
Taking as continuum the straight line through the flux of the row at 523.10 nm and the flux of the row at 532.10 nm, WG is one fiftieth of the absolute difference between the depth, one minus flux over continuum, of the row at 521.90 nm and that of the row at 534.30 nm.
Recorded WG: 0.0032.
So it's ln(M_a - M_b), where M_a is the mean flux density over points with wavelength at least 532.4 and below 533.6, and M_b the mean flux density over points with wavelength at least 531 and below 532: -4.5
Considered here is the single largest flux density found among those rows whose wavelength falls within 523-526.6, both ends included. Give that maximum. 7.539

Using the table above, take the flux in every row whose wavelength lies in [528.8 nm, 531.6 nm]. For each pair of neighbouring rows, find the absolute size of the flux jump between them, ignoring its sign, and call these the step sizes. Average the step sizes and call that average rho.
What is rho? 0.10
